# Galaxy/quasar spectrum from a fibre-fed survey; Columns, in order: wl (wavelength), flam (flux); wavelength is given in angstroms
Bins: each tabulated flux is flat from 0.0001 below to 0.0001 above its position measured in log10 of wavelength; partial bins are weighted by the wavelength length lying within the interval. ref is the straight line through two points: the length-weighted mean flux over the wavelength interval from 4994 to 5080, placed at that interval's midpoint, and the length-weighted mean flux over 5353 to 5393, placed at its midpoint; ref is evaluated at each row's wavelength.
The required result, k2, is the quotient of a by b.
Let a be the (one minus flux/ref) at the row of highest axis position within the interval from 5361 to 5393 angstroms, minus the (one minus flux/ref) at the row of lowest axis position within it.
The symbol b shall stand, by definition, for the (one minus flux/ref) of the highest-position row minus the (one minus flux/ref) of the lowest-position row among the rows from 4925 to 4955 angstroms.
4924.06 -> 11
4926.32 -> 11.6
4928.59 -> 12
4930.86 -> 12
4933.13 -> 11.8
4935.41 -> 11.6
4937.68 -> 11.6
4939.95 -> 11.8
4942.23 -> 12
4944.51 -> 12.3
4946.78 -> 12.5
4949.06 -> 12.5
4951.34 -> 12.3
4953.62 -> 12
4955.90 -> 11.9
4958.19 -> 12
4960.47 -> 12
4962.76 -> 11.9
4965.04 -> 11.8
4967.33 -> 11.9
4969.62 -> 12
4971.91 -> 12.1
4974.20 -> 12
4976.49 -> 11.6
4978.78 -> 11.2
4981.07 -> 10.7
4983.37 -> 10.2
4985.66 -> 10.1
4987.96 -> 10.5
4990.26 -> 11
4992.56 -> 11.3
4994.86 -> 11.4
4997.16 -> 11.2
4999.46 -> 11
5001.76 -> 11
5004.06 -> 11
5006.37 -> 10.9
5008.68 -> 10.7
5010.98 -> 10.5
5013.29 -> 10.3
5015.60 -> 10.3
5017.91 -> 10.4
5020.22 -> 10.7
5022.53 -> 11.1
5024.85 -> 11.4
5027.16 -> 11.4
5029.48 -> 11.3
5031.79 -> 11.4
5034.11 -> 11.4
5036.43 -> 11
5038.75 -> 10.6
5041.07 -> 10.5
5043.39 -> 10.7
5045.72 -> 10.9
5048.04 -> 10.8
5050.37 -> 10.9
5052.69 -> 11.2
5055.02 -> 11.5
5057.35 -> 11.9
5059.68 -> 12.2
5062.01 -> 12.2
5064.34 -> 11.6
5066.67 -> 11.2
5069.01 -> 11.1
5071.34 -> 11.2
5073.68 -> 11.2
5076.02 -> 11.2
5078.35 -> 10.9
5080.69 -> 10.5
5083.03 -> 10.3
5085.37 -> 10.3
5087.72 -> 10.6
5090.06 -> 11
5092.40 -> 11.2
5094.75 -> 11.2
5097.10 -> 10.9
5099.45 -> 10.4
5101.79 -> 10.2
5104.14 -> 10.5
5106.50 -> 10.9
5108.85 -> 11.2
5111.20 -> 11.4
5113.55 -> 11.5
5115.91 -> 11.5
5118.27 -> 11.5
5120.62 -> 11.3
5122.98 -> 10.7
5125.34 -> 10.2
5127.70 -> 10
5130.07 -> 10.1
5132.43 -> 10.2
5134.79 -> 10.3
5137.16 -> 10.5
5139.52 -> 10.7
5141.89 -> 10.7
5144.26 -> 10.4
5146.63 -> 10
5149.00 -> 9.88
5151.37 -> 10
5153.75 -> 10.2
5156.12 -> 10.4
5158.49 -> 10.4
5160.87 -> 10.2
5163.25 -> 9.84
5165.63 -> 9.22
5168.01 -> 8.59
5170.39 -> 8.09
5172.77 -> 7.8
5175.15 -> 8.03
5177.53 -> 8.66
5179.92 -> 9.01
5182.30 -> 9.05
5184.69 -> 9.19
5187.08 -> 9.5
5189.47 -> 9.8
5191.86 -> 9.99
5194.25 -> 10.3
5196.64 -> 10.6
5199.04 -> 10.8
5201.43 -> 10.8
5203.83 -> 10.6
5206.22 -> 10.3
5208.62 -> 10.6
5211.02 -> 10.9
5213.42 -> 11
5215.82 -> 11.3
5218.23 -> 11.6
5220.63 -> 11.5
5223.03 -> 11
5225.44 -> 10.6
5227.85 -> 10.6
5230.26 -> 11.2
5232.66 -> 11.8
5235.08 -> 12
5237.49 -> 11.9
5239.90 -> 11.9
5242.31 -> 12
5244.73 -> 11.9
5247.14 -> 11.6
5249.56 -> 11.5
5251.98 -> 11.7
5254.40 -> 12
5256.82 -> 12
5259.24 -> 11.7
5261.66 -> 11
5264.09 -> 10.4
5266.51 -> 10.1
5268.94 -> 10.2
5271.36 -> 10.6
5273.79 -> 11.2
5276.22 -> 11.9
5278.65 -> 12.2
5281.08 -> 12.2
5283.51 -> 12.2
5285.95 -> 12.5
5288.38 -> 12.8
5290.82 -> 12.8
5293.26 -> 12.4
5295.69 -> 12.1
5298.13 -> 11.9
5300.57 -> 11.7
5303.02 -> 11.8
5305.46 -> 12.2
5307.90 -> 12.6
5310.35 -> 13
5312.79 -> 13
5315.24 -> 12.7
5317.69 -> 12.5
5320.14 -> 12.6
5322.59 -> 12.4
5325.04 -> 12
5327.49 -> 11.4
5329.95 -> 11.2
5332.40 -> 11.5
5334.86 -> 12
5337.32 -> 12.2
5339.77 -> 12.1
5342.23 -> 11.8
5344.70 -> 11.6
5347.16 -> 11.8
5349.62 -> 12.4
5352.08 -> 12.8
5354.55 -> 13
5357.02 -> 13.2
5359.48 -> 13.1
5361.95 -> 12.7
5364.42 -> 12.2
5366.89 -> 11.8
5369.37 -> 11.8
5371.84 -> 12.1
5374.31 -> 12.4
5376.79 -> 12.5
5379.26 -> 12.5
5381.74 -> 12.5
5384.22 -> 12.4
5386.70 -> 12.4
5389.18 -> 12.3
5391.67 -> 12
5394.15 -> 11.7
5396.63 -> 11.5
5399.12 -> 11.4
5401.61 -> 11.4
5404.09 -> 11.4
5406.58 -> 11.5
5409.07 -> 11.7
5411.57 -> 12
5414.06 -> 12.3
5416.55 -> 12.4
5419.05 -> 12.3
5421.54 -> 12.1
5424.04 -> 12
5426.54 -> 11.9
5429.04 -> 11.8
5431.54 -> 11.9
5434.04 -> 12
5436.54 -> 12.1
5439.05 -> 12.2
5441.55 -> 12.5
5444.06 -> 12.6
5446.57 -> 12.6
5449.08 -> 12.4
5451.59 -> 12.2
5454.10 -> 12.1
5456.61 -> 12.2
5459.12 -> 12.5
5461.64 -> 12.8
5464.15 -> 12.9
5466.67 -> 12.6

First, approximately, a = 0.07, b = -0.03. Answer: -2.5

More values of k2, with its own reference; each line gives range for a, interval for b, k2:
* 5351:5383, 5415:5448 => -5.3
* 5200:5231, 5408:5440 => 0.8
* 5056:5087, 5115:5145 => 1.4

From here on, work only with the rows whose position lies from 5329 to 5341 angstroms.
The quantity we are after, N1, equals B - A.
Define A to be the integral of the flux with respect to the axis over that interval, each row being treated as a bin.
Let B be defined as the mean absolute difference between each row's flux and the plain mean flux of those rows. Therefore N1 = -141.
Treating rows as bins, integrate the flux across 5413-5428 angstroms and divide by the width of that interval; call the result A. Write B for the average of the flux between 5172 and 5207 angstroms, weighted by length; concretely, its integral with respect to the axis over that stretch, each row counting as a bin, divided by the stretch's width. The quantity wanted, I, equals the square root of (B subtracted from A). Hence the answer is 1.6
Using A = 12.2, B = 9.6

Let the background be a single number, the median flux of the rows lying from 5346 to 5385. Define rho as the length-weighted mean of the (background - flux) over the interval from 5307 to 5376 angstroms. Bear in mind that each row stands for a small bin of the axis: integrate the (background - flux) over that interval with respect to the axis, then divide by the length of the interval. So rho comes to 0.2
